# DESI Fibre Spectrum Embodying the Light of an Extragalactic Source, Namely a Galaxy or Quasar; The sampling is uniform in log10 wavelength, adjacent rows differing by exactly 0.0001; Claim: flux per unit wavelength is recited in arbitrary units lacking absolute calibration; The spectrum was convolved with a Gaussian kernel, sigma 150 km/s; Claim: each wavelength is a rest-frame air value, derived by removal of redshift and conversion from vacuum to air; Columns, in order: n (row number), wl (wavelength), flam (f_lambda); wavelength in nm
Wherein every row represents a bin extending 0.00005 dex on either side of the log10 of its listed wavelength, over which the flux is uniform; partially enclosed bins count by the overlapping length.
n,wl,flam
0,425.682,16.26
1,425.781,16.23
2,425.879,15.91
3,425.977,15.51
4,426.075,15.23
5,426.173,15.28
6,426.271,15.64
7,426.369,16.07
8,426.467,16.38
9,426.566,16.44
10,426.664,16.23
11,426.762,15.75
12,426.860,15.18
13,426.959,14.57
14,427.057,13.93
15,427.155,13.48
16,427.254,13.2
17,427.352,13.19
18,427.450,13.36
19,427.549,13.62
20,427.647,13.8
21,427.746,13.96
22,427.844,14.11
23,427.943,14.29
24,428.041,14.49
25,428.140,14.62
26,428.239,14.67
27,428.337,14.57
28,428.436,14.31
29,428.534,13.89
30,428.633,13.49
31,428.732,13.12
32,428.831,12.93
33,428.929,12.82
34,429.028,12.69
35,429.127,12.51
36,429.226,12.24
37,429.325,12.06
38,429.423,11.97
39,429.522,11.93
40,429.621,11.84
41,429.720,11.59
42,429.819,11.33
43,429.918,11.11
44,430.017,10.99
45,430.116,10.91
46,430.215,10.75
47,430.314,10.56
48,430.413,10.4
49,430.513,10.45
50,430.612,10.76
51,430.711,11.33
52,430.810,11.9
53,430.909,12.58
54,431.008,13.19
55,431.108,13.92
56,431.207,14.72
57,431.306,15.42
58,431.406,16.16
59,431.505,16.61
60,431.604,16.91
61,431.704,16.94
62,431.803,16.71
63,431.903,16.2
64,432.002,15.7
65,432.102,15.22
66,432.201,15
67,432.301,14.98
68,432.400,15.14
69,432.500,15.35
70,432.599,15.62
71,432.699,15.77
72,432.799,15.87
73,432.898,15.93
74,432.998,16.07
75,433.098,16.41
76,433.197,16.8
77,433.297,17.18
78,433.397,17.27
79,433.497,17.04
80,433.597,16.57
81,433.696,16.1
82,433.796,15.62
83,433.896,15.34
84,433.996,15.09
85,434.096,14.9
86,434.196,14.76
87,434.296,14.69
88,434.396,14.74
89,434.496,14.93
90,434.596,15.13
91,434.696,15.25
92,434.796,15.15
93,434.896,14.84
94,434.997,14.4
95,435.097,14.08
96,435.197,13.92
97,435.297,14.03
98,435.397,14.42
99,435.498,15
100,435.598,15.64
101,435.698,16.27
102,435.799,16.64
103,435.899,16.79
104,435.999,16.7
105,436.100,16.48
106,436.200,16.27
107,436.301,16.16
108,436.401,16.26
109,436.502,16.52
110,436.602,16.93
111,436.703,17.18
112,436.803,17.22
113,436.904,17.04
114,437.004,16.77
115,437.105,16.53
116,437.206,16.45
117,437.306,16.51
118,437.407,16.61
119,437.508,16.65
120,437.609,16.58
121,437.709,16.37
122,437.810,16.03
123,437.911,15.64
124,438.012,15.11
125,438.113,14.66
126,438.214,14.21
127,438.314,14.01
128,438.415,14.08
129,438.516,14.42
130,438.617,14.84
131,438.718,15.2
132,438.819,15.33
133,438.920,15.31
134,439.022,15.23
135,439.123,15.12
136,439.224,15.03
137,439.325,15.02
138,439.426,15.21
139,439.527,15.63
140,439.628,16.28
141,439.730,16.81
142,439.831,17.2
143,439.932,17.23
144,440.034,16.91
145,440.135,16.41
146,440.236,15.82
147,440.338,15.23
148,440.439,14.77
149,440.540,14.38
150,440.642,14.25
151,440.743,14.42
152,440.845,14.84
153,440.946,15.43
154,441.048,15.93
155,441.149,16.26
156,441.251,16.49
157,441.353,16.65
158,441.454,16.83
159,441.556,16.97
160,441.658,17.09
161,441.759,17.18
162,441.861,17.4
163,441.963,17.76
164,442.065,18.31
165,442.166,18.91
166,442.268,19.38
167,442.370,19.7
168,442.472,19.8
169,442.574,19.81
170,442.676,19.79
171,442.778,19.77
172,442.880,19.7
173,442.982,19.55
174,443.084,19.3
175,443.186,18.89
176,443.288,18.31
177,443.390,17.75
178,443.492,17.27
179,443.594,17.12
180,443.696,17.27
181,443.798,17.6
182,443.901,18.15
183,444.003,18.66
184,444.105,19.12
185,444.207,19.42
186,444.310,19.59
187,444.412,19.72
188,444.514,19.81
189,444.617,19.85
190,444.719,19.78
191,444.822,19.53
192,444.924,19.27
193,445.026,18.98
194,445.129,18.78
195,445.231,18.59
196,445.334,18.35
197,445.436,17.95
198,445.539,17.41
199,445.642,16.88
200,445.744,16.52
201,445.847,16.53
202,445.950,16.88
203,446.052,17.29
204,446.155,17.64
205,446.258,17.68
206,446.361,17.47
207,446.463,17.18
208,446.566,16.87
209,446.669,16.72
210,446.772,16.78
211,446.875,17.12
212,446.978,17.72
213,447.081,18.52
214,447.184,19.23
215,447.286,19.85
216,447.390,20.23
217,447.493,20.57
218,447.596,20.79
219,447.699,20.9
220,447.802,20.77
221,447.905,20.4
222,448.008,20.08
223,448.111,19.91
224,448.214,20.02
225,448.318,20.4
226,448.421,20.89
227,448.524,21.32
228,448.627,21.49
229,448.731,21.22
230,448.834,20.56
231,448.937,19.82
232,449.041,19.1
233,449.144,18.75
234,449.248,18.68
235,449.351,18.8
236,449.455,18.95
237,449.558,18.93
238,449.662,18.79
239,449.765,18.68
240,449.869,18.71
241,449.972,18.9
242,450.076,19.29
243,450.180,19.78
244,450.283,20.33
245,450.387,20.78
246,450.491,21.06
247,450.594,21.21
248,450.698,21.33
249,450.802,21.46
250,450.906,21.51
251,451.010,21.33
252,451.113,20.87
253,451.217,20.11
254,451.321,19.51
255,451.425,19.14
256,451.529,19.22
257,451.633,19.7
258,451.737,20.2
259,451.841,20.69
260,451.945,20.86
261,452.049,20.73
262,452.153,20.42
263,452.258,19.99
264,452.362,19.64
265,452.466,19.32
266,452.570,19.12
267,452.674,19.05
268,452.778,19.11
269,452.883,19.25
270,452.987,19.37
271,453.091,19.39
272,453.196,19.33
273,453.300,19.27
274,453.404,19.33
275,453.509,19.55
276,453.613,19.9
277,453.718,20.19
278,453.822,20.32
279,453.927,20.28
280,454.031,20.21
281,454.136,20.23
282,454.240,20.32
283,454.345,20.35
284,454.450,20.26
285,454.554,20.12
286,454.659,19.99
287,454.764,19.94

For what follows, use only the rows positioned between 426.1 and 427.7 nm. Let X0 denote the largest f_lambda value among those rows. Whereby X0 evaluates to 16.44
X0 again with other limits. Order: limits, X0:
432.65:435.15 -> 17.27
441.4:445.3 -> 19.85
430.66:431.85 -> 16.94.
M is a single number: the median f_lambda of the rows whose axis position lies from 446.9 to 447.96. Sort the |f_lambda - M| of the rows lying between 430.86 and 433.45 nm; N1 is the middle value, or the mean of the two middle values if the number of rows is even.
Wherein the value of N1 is 4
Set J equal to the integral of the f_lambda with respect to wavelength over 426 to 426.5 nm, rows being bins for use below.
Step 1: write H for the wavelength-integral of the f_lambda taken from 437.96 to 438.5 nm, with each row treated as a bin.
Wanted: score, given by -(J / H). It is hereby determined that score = -1.0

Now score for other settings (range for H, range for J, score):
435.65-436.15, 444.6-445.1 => -1.2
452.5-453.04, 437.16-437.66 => -0.8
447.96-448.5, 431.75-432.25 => -0.7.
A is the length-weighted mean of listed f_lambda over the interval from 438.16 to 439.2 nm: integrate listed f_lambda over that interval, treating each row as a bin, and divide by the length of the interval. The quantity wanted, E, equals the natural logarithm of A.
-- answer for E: 2.69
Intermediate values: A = 15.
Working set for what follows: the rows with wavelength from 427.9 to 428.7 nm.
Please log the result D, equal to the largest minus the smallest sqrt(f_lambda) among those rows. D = 0.16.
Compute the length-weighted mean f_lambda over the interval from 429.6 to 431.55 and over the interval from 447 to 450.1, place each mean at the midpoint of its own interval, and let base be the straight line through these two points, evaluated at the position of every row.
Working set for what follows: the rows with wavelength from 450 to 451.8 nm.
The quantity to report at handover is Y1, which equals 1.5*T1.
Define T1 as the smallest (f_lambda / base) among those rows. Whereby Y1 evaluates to 1.37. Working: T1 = 0.91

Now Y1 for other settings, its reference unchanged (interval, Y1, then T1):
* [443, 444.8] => 1.45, 0.96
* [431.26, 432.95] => 1.72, 1.15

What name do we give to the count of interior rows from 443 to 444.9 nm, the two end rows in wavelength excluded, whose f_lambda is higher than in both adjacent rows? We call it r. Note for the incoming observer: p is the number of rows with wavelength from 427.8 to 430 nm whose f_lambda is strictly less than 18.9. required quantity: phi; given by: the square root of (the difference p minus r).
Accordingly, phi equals 4.6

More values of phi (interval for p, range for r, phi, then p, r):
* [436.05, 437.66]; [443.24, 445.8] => 3.9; 16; 1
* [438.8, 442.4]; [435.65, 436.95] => 5.6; 33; 2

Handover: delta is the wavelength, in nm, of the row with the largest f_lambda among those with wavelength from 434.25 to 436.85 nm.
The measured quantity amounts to 436.803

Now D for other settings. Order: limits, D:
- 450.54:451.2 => 0.07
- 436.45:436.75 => 0.08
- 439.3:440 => 0.28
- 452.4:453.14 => 0.04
